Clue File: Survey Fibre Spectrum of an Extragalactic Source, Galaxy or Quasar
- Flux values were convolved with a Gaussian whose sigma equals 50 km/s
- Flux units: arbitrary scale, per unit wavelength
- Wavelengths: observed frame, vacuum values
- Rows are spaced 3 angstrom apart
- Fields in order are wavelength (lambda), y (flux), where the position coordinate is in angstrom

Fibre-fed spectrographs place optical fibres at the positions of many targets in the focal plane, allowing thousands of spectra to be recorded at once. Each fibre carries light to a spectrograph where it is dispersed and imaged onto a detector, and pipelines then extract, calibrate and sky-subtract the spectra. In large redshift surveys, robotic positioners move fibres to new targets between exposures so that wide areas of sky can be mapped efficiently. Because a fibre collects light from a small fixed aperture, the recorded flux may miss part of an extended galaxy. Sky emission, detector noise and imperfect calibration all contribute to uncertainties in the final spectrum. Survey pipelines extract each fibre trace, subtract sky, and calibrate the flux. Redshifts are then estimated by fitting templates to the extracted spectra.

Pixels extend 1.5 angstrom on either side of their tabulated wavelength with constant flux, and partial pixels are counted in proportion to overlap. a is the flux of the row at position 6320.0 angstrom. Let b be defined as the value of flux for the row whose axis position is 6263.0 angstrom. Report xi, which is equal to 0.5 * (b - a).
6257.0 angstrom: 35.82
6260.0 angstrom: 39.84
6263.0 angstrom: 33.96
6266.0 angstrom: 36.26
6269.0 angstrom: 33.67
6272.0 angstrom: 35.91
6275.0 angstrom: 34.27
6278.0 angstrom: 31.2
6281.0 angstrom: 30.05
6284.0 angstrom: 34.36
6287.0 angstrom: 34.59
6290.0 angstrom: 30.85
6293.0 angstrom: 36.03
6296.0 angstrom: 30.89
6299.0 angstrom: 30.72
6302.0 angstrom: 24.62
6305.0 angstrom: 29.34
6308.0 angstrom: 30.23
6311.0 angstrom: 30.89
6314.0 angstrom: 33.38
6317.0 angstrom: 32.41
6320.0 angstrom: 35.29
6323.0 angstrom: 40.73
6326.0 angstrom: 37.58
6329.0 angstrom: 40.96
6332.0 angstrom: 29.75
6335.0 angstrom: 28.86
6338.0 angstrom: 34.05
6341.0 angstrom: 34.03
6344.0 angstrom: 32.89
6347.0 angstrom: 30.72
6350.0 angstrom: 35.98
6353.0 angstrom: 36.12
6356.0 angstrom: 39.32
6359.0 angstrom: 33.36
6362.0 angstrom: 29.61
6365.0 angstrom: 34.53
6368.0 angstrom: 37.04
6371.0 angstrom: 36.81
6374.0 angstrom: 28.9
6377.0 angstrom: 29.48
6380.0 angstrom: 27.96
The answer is -1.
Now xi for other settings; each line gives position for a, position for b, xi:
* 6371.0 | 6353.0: 0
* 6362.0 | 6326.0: 4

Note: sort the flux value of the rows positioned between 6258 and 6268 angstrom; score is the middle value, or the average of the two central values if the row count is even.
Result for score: 36.3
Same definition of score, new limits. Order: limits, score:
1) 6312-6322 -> 33.4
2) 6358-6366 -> 33.4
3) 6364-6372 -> 36.8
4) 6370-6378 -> 29.5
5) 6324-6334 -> 37.6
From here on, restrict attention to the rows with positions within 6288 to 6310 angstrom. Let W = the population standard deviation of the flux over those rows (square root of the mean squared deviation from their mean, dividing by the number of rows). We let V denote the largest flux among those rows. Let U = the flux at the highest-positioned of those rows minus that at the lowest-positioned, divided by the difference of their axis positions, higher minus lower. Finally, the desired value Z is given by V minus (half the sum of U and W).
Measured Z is 34.5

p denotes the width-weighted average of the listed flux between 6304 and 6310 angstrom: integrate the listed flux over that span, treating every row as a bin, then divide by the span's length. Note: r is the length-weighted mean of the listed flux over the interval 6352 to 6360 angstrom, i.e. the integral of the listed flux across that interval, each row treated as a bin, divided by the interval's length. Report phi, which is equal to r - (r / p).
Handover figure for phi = 35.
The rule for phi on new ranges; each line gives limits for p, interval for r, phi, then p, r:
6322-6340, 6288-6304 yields 30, 35.1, 31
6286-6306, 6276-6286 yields 31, 31.0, 32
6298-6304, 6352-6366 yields 33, 27.6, 35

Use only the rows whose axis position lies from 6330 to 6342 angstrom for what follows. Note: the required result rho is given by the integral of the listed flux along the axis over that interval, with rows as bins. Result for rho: 384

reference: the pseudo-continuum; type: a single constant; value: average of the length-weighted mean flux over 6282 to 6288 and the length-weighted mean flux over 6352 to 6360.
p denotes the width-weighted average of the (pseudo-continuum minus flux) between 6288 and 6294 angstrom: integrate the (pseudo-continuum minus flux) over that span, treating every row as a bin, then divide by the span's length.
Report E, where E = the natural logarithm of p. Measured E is 0.7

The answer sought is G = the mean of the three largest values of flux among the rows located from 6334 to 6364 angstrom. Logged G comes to 37.1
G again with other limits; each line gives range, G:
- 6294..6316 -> 31.7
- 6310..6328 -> 37.9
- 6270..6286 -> 34.8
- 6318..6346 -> 39.8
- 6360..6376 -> 36.1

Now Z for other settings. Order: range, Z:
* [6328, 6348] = 39.4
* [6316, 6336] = 38.8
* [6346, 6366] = 37.7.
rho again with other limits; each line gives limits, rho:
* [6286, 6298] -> 395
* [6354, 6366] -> 411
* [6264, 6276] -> 420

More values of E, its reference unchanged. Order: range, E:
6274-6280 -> 1.1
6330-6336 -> 1.6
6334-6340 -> 1.2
